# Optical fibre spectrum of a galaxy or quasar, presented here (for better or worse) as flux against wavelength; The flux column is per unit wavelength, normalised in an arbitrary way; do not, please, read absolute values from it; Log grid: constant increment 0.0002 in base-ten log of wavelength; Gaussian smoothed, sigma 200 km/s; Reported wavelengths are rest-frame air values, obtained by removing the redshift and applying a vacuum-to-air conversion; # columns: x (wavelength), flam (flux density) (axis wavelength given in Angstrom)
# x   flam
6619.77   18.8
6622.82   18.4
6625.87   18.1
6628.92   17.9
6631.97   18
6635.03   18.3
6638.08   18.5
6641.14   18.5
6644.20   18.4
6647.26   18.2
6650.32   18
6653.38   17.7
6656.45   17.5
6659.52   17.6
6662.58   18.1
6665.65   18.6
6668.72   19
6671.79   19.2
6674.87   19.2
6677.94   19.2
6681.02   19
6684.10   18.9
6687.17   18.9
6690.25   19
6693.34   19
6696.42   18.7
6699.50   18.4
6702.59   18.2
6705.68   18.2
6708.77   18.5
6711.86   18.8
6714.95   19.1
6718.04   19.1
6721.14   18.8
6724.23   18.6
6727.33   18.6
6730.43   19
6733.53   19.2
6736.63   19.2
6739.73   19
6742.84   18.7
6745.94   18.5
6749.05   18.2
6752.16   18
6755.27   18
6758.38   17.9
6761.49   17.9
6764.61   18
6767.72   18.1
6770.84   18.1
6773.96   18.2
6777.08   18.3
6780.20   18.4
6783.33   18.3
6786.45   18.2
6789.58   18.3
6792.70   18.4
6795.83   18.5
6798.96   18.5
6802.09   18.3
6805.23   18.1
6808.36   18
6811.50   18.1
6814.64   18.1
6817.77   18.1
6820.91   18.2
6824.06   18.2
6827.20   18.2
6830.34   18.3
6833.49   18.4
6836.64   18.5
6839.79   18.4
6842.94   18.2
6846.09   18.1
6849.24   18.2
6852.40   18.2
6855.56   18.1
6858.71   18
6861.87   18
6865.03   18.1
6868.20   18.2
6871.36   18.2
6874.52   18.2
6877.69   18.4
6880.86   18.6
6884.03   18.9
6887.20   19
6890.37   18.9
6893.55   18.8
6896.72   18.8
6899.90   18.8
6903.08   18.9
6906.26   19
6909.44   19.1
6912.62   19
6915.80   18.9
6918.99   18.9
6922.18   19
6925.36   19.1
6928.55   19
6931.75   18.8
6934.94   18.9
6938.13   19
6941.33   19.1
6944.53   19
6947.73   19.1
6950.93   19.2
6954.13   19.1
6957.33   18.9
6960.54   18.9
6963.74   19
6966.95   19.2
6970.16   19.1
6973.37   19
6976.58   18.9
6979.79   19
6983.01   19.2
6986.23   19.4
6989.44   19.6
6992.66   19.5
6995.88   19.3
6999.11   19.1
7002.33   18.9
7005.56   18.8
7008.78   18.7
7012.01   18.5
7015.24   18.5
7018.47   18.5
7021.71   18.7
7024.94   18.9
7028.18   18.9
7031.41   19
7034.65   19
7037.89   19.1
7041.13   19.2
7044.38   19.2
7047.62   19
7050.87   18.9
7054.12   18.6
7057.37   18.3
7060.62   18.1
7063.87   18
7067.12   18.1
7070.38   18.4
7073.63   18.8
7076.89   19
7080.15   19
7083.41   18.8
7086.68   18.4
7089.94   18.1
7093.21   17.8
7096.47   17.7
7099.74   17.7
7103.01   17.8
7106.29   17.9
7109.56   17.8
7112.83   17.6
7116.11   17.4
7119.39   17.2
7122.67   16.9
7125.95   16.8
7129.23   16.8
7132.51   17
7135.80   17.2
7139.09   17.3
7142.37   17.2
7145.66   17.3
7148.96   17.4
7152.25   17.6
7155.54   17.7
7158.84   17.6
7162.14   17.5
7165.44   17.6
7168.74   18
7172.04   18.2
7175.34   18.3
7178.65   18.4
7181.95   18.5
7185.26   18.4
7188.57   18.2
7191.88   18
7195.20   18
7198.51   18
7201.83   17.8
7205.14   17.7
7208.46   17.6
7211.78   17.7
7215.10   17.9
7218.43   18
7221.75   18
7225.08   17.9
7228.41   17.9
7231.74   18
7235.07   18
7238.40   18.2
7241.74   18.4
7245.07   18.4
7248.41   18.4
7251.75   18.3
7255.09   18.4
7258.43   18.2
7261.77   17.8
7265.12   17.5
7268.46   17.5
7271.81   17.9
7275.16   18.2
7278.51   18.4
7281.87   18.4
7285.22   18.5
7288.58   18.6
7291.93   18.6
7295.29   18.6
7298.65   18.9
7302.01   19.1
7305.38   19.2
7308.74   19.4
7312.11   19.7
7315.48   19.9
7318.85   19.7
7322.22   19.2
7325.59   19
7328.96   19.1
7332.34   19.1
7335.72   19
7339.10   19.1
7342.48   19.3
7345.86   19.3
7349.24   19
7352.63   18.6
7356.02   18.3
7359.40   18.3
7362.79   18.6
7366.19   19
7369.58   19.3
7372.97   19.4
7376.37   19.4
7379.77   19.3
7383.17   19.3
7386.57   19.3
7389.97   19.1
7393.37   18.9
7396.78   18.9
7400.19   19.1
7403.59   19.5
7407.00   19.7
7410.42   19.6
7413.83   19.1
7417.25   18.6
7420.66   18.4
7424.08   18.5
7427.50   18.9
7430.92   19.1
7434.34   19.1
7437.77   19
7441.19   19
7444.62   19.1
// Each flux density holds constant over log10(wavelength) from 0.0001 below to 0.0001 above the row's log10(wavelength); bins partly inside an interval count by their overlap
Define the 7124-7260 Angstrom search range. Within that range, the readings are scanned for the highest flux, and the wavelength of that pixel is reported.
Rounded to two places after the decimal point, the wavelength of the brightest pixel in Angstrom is 7181.95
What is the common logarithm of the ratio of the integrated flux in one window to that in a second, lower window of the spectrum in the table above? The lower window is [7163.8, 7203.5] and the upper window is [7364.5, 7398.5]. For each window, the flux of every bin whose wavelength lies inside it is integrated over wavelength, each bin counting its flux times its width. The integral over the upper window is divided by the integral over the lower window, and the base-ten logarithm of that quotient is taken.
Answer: -0.04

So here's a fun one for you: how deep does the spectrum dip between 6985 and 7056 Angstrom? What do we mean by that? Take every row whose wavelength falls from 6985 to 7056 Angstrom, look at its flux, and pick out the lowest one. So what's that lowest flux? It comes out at 18.5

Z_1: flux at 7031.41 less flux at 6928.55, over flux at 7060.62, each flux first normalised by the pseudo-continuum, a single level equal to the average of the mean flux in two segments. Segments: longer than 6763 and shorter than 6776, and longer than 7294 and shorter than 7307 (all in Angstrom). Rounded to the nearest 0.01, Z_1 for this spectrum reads 0.00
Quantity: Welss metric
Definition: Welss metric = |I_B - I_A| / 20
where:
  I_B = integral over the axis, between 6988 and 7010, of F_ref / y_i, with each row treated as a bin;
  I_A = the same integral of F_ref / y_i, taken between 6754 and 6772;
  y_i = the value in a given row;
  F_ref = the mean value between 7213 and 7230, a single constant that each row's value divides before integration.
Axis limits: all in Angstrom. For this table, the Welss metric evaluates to 0.13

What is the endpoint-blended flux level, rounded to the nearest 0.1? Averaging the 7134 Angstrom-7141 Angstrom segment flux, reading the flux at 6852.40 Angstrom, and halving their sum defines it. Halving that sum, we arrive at 17.7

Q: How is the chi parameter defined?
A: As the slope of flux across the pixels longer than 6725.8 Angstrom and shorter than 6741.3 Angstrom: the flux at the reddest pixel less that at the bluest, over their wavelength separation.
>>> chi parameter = 0.032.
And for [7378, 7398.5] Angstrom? -0.024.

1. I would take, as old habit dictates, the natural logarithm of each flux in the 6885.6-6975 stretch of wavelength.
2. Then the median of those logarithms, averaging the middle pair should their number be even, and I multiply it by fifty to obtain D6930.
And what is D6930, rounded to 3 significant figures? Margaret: 147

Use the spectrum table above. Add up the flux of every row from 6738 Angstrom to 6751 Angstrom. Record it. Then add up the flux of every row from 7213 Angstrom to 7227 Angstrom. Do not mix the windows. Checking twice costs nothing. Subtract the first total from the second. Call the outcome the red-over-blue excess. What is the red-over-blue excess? -2.6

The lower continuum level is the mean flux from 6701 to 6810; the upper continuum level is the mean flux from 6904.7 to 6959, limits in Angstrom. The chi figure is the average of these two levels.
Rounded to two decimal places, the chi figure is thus 18.72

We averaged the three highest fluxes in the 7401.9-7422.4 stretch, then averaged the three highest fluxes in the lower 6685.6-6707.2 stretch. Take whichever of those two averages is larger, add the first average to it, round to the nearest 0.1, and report 39.2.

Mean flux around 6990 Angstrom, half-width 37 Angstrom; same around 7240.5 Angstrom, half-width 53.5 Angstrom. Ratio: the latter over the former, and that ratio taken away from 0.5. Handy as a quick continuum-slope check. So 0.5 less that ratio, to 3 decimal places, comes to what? -0.452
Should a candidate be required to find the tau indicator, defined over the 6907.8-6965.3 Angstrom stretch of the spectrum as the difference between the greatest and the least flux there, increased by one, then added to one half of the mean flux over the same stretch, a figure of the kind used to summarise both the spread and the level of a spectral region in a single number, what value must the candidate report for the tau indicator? 10.90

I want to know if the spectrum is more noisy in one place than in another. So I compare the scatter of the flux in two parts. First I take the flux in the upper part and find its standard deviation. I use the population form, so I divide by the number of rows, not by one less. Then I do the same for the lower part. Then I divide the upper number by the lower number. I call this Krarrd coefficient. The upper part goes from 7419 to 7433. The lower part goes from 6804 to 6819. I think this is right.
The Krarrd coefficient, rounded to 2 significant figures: 7.2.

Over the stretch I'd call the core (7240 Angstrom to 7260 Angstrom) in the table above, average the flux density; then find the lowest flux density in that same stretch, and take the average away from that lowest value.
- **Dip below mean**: -0.15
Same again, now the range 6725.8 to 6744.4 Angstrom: -0.35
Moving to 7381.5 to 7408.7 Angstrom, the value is -0.33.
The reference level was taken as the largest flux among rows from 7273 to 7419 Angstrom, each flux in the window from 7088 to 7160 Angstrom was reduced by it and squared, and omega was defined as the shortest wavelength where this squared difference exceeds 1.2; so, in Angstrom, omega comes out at 7089.94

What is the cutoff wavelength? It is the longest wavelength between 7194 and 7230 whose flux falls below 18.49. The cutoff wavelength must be 7228.41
